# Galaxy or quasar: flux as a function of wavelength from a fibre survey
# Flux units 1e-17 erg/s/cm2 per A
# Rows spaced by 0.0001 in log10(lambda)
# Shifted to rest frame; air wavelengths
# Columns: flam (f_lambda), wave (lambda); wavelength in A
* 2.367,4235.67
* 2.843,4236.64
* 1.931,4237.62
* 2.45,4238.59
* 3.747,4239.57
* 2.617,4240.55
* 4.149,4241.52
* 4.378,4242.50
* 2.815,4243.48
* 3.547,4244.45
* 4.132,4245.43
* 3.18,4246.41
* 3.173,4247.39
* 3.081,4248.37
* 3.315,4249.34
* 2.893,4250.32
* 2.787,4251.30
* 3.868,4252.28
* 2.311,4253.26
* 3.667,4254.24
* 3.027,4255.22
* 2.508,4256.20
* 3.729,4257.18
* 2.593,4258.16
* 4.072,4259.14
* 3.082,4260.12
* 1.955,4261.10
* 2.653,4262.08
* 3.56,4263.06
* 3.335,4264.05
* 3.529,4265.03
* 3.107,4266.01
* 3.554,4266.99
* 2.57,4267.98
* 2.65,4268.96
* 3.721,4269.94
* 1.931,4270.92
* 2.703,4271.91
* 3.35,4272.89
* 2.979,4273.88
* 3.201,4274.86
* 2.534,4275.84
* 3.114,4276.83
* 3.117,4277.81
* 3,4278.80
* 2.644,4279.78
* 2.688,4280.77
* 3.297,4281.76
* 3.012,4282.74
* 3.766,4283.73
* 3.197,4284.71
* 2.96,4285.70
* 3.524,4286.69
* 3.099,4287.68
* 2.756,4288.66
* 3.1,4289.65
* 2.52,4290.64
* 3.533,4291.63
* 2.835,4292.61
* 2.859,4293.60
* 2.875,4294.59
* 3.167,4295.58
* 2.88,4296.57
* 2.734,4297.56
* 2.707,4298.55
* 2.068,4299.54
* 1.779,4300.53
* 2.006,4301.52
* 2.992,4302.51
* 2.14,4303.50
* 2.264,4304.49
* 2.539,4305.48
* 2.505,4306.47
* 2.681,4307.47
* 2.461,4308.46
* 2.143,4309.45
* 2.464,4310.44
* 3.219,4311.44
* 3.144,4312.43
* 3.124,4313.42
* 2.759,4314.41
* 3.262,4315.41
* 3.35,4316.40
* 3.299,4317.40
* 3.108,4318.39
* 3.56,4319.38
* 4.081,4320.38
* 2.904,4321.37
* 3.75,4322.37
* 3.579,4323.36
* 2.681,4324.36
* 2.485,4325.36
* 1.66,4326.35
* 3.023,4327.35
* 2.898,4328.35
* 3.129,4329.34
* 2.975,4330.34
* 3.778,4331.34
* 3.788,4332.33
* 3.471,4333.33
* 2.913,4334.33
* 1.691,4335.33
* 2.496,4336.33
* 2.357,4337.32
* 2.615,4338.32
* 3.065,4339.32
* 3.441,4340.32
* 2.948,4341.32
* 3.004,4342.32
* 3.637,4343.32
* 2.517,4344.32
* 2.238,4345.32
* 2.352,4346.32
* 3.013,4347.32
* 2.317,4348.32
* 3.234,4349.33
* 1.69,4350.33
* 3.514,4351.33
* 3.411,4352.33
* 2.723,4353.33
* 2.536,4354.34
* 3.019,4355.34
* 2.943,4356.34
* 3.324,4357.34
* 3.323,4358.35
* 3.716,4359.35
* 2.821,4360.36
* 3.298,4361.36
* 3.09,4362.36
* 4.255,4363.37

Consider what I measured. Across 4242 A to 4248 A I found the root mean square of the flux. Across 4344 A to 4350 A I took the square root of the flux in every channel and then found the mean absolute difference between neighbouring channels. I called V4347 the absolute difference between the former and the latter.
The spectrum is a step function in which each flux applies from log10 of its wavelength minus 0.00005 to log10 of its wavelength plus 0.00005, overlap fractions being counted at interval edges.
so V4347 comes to 3.42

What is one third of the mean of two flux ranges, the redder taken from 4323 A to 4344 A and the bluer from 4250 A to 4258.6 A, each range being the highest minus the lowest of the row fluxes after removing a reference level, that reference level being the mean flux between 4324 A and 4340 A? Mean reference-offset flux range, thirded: 0.614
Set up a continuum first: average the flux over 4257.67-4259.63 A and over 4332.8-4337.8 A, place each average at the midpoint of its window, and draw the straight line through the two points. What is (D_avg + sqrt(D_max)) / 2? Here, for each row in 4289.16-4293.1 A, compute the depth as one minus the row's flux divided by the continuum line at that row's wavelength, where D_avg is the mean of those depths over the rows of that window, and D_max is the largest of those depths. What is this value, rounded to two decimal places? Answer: 0.21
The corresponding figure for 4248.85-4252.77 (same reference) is 0.24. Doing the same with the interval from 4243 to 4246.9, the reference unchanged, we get 0.23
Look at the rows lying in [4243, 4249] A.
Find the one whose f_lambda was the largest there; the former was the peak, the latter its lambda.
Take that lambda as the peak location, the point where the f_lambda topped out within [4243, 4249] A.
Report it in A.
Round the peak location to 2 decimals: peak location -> 4245.43 A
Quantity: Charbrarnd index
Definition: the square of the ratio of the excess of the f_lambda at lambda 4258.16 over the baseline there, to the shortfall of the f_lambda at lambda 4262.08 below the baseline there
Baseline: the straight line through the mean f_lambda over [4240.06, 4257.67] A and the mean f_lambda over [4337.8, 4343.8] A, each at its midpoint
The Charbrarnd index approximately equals 1.2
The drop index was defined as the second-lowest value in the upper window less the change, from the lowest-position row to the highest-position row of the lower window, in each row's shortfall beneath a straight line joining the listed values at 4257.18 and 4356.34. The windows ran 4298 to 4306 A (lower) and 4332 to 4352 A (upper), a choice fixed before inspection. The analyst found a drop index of 1.58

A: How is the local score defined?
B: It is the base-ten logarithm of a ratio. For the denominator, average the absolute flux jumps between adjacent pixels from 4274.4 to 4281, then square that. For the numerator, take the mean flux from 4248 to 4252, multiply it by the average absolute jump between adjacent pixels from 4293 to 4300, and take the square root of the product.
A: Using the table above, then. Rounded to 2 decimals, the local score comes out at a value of 0.99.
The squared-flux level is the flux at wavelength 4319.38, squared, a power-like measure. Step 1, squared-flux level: 13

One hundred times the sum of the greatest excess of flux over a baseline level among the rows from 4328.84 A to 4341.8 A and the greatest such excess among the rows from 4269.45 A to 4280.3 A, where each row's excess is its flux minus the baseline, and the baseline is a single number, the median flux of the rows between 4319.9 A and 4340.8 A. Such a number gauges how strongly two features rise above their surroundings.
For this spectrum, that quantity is 156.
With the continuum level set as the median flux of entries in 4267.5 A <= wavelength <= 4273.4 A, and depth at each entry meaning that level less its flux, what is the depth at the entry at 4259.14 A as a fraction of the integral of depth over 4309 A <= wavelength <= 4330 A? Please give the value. 0.19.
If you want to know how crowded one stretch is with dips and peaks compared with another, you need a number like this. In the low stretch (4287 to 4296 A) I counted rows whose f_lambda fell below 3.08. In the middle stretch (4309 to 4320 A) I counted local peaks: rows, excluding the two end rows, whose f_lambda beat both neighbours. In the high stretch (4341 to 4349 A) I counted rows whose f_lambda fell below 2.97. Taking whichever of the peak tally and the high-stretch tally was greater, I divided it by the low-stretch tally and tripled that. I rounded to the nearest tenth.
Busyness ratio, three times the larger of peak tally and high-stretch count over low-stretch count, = 3.0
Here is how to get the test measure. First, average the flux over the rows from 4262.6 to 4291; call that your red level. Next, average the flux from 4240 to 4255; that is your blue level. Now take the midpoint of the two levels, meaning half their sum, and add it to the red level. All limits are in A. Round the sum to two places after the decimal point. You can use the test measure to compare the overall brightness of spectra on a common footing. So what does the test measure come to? 6.24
